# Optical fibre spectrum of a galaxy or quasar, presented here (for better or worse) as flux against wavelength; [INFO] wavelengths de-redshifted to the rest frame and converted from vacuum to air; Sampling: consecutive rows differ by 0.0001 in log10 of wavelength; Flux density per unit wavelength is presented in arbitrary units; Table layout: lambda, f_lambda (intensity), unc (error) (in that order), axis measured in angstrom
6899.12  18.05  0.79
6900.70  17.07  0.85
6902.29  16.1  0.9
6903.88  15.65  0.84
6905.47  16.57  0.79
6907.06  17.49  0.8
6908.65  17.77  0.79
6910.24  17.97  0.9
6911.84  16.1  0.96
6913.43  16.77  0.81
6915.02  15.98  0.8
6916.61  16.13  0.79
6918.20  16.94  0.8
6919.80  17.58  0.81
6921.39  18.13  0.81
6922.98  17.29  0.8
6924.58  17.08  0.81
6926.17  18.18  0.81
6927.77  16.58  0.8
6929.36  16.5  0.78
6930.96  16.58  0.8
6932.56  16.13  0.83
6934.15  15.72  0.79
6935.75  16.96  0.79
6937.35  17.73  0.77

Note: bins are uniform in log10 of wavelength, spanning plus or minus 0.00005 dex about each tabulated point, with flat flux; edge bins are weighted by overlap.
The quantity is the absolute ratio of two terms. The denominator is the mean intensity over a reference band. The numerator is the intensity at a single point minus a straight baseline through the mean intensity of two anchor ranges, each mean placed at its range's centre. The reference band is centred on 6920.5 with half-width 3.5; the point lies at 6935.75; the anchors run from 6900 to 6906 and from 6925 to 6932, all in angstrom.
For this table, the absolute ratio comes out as 0.01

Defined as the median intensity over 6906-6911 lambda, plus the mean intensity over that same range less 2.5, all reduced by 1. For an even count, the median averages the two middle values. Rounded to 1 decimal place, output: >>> 32.0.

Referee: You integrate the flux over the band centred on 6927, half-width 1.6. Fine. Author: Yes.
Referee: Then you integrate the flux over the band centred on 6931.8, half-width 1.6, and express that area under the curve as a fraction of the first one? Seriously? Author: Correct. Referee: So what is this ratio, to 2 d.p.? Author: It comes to 0.94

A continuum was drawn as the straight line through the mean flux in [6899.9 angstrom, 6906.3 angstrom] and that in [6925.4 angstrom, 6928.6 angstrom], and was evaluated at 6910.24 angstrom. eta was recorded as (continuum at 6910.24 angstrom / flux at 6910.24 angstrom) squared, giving 0.86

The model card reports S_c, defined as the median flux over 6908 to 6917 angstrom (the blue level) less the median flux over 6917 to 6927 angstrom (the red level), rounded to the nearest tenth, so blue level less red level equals -1.0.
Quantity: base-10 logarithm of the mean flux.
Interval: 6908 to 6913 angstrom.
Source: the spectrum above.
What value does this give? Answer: 1.24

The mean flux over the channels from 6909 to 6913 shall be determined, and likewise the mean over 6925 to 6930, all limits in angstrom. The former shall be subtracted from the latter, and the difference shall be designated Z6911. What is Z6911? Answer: 0.05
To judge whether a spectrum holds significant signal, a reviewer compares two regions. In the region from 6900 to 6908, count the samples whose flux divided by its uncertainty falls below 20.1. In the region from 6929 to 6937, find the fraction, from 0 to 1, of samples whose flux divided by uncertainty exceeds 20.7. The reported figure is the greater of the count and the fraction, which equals 3.0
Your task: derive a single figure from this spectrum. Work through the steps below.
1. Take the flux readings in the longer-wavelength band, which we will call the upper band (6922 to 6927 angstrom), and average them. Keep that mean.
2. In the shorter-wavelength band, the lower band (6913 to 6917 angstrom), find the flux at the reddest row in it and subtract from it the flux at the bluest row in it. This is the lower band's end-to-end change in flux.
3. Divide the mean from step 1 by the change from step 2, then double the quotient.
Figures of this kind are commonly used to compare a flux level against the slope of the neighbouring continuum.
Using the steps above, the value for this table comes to -55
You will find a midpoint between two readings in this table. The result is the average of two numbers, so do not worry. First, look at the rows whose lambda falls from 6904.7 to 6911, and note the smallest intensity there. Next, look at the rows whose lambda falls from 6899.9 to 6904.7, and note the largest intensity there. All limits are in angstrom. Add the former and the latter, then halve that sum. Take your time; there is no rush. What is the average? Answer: 16.8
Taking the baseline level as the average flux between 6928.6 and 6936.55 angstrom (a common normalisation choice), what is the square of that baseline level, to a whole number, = 268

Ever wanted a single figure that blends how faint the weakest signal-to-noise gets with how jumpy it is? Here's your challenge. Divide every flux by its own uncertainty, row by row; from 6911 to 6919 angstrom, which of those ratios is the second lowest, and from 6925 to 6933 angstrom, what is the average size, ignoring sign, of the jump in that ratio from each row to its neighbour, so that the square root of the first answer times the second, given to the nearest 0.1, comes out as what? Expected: 4.4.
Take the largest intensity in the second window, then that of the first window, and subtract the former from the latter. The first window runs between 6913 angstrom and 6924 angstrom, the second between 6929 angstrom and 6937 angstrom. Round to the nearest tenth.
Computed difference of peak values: 1.2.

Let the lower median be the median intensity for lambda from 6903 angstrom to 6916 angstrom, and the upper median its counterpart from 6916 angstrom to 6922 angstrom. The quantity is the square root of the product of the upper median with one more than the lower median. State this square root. 17.5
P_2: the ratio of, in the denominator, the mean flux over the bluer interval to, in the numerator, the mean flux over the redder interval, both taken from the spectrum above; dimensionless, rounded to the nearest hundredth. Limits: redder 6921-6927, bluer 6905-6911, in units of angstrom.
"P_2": 1.01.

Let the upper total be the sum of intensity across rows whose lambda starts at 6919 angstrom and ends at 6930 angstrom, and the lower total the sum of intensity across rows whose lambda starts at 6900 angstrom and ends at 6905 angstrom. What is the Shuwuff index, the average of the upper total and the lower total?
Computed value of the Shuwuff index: 85.1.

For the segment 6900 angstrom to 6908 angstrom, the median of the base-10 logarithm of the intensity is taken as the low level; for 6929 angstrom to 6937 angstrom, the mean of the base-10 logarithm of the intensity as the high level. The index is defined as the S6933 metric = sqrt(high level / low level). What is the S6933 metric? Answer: 1.00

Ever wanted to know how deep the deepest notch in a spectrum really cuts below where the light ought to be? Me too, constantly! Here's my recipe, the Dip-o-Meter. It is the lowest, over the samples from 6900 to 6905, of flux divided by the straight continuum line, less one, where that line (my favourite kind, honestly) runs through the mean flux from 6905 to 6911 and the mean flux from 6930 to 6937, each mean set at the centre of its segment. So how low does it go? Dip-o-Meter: -0.11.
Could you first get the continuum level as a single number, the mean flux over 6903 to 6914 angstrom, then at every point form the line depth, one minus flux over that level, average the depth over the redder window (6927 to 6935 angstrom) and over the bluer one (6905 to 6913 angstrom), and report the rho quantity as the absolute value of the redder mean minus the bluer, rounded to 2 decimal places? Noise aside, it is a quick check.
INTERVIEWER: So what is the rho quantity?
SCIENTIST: 0.05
